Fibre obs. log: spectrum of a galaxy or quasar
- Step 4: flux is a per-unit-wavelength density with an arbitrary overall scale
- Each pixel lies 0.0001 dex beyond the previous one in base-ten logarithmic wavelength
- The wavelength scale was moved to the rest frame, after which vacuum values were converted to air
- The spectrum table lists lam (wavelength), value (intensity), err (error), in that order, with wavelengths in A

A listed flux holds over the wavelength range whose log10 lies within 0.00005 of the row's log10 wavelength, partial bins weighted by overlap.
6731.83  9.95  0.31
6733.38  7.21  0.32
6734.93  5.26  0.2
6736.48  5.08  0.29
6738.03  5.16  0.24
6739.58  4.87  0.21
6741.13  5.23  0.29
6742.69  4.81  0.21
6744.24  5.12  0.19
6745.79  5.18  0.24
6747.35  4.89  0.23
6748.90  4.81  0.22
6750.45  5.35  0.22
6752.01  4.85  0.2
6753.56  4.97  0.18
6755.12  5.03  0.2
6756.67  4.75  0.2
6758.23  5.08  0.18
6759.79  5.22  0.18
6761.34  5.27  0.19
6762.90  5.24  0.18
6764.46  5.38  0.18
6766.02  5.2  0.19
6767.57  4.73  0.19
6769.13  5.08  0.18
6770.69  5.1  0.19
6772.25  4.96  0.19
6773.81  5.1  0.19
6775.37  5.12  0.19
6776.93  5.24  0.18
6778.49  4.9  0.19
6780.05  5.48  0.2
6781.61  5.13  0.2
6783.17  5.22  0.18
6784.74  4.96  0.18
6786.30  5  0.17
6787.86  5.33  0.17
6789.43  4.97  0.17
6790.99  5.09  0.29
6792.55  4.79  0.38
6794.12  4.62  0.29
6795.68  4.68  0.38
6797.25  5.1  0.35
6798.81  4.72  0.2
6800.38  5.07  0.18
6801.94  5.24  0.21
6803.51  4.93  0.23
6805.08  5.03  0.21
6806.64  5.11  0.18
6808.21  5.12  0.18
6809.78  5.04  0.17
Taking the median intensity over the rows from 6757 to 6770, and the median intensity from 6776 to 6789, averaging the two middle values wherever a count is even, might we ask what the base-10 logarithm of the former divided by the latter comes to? 0.003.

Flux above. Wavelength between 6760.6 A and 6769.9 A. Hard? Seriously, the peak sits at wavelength 6764.46 A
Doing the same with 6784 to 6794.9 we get 6787.86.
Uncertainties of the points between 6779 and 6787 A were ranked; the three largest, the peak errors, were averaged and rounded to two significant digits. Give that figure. 0.19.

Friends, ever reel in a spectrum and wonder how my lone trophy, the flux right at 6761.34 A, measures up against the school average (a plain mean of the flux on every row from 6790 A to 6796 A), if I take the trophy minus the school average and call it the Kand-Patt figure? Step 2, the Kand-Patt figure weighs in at 0.5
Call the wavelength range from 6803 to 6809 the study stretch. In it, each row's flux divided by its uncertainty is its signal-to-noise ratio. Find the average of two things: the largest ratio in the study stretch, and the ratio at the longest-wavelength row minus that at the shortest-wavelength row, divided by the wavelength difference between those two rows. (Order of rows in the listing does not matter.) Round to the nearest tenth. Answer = 15.0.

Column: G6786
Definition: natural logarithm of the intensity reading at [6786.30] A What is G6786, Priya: 1.61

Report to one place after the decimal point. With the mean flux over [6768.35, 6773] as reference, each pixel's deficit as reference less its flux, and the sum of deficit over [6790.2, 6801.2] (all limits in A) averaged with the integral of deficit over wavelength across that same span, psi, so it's 1.6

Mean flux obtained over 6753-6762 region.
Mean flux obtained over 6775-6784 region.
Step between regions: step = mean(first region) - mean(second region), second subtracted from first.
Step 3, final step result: -0.13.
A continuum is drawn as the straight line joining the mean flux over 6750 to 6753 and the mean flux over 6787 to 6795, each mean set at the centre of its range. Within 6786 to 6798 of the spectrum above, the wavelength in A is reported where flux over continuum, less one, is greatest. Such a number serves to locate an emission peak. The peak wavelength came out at 6787.86 A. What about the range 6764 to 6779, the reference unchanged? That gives 6764.46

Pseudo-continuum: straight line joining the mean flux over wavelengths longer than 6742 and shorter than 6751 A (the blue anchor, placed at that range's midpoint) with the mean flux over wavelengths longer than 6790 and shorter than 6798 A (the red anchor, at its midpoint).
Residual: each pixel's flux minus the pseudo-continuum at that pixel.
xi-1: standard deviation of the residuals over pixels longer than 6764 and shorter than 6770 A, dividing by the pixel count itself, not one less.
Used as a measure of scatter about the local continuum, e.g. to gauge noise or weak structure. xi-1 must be 0.234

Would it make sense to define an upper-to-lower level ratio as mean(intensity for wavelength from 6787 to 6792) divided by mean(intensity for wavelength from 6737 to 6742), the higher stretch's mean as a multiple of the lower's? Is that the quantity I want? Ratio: 1.01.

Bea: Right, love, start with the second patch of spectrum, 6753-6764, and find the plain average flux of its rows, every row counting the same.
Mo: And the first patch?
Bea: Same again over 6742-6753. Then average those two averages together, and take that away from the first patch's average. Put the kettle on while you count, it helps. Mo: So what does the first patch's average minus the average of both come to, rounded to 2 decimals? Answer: -0.04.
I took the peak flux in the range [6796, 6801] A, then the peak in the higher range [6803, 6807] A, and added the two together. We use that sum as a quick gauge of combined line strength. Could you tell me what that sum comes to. 10.2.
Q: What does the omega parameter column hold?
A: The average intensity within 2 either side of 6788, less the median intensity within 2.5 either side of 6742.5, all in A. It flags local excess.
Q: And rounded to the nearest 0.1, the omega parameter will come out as 0.0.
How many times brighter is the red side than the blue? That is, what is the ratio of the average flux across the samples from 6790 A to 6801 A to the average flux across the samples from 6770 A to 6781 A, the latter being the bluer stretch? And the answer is 0.95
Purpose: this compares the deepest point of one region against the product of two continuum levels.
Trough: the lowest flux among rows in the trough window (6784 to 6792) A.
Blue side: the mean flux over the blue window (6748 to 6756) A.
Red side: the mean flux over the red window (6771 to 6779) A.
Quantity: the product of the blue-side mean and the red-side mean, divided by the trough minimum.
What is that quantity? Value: 5.11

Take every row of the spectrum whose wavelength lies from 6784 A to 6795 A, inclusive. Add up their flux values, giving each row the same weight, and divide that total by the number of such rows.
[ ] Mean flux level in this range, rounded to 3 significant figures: 4.97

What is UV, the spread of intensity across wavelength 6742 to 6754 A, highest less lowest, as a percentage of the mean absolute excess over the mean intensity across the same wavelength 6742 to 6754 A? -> 329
